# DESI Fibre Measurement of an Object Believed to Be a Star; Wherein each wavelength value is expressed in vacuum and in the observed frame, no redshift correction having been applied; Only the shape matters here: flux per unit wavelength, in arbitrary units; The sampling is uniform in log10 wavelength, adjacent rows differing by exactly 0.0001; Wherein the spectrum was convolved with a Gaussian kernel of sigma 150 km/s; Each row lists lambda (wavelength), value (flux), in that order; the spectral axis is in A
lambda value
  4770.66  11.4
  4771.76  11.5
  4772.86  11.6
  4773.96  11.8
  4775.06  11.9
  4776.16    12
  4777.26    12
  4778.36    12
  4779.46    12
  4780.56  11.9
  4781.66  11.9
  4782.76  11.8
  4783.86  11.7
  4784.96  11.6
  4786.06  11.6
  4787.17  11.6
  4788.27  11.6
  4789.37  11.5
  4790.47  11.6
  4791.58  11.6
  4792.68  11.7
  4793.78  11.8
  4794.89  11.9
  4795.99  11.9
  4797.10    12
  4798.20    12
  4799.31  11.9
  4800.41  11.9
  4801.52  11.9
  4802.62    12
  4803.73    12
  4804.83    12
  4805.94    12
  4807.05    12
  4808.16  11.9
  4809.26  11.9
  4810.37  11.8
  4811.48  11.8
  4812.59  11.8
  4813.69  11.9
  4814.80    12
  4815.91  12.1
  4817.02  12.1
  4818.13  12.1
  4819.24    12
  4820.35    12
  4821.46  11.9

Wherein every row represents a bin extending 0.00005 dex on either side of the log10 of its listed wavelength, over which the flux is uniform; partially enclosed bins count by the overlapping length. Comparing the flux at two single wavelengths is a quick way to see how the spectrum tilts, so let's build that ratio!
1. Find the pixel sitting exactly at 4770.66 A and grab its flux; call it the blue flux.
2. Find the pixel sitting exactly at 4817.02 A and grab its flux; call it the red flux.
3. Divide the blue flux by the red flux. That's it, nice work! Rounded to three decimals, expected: 0.942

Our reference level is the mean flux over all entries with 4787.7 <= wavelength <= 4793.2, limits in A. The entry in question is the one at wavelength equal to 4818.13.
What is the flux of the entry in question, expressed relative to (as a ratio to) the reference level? 1.04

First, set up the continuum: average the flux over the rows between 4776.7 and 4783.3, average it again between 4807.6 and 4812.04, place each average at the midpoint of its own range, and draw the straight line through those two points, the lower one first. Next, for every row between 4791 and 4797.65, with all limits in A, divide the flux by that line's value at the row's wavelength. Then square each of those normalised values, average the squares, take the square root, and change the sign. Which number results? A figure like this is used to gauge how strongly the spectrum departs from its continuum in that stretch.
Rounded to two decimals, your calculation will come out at -0.99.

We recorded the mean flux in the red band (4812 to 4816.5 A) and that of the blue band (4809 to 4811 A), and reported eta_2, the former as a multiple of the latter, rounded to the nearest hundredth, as 1.01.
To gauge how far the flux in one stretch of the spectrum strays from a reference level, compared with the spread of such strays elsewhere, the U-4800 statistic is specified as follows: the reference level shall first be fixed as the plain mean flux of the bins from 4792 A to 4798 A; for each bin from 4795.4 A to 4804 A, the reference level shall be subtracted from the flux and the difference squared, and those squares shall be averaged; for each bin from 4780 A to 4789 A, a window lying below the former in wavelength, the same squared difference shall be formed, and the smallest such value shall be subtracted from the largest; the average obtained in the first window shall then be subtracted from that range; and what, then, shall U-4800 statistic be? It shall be 0.06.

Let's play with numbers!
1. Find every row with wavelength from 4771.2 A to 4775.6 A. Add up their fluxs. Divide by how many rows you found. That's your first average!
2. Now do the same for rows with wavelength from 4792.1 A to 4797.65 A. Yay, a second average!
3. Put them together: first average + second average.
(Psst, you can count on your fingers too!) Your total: 23.6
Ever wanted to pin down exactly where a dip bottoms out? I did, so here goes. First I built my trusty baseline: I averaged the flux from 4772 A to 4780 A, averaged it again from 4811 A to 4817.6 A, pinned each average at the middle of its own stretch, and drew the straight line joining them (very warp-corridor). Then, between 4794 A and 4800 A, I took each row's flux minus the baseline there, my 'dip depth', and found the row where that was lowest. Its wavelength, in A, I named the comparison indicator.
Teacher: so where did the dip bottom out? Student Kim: 4799.31 A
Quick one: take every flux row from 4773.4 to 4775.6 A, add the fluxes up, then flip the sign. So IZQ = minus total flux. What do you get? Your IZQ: -24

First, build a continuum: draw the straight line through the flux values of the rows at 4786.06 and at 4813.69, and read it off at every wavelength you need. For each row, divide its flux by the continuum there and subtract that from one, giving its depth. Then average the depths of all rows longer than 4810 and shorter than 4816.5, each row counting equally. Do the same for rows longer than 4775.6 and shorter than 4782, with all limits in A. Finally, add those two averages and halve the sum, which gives -0.020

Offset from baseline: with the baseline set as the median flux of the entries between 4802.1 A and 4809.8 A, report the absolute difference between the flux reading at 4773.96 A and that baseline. 0.20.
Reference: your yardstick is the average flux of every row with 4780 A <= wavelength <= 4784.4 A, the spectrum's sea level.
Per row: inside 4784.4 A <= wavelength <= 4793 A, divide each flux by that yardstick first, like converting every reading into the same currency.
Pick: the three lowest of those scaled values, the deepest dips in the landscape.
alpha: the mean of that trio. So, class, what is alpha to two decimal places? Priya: 0.98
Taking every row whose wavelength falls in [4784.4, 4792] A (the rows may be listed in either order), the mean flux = 11.6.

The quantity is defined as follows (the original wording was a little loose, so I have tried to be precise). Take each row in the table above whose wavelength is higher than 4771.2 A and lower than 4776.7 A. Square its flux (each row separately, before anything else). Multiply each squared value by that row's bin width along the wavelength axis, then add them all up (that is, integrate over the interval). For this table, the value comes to 760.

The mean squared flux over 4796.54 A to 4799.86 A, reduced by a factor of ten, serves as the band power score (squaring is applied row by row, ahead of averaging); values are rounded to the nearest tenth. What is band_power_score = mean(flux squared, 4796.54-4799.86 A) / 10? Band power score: 14.3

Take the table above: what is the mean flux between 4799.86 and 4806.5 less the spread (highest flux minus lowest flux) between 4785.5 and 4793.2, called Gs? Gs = 11.8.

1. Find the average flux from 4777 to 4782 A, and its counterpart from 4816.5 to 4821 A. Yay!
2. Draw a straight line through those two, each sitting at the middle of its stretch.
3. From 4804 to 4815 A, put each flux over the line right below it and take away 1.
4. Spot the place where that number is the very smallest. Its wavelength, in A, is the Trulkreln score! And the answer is 4812.59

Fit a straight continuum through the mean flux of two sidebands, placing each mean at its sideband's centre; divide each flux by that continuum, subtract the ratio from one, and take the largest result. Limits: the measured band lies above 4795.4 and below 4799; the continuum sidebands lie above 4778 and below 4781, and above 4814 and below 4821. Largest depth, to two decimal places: 0.01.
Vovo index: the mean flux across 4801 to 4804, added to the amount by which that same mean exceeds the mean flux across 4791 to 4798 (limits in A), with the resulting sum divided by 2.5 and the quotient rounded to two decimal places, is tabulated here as 4.85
